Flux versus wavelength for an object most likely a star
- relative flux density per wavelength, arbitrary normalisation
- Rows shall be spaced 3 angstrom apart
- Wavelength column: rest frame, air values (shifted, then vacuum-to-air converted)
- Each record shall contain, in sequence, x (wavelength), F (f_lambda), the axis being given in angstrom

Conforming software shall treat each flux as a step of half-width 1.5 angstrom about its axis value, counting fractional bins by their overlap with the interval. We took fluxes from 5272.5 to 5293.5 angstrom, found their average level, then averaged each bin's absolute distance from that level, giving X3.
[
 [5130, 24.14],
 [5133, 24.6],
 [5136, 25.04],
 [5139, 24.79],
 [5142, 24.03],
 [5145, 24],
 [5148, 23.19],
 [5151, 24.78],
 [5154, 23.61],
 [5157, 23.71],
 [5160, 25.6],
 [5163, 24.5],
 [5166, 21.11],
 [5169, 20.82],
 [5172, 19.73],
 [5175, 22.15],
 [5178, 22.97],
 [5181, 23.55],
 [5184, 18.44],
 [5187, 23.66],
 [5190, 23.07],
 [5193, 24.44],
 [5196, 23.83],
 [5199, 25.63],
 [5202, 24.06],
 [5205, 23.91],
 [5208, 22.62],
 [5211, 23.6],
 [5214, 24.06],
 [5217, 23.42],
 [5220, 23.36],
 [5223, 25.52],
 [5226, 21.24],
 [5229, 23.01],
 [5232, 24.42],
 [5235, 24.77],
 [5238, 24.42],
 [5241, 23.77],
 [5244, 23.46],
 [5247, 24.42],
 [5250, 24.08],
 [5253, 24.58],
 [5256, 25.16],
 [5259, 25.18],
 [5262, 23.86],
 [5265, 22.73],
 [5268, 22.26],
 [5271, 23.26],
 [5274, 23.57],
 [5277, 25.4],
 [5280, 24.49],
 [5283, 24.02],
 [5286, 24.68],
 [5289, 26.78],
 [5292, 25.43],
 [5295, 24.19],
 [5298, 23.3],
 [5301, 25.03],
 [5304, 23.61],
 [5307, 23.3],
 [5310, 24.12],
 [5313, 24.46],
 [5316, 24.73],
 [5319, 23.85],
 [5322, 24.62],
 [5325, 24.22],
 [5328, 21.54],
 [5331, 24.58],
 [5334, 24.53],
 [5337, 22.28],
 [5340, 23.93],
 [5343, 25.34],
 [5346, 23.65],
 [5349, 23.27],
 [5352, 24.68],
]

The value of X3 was 0.82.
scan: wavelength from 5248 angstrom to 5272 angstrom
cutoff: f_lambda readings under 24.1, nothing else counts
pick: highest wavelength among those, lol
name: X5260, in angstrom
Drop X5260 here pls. 5271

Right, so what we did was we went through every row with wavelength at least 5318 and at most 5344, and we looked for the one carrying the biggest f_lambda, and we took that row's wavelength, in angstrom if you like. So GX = 5343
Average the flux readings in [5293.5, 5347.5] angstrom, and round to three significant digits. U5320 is 24.0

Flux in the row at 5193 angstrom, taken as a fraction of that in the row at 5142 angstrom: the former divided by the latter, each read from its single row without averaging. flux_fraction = 1.02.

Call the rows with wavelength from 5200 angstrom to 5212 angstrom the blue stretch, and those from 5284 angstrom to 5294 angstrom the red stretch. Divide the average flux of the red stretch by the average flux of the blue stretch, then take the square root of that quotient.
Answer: 1.04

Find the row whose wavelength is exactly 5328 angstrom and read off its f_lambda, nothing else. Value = 21.54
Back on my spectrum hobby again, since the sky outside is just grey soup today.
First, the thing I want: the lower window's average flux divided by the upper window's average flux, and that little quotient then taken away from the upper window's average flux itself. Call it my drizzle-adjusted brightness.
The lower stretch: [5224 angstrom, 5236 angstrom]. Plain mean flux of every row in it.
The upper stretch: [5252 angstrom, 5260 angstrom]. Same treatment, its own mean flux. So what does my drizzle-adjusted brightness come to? 24.0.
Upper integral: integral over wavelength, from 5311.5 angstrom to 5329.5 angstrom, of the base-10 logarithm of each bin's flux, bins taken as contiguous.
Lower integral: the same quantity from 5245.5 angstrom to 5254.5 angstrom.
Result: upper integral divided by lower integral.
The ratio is 2.0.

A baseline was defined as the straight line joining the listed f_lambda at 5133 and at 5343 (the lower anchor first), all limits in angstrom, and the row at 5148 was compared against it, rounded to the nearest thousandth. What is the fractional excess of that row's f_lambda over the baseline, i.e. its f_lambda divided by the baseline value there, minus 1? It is -0.059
